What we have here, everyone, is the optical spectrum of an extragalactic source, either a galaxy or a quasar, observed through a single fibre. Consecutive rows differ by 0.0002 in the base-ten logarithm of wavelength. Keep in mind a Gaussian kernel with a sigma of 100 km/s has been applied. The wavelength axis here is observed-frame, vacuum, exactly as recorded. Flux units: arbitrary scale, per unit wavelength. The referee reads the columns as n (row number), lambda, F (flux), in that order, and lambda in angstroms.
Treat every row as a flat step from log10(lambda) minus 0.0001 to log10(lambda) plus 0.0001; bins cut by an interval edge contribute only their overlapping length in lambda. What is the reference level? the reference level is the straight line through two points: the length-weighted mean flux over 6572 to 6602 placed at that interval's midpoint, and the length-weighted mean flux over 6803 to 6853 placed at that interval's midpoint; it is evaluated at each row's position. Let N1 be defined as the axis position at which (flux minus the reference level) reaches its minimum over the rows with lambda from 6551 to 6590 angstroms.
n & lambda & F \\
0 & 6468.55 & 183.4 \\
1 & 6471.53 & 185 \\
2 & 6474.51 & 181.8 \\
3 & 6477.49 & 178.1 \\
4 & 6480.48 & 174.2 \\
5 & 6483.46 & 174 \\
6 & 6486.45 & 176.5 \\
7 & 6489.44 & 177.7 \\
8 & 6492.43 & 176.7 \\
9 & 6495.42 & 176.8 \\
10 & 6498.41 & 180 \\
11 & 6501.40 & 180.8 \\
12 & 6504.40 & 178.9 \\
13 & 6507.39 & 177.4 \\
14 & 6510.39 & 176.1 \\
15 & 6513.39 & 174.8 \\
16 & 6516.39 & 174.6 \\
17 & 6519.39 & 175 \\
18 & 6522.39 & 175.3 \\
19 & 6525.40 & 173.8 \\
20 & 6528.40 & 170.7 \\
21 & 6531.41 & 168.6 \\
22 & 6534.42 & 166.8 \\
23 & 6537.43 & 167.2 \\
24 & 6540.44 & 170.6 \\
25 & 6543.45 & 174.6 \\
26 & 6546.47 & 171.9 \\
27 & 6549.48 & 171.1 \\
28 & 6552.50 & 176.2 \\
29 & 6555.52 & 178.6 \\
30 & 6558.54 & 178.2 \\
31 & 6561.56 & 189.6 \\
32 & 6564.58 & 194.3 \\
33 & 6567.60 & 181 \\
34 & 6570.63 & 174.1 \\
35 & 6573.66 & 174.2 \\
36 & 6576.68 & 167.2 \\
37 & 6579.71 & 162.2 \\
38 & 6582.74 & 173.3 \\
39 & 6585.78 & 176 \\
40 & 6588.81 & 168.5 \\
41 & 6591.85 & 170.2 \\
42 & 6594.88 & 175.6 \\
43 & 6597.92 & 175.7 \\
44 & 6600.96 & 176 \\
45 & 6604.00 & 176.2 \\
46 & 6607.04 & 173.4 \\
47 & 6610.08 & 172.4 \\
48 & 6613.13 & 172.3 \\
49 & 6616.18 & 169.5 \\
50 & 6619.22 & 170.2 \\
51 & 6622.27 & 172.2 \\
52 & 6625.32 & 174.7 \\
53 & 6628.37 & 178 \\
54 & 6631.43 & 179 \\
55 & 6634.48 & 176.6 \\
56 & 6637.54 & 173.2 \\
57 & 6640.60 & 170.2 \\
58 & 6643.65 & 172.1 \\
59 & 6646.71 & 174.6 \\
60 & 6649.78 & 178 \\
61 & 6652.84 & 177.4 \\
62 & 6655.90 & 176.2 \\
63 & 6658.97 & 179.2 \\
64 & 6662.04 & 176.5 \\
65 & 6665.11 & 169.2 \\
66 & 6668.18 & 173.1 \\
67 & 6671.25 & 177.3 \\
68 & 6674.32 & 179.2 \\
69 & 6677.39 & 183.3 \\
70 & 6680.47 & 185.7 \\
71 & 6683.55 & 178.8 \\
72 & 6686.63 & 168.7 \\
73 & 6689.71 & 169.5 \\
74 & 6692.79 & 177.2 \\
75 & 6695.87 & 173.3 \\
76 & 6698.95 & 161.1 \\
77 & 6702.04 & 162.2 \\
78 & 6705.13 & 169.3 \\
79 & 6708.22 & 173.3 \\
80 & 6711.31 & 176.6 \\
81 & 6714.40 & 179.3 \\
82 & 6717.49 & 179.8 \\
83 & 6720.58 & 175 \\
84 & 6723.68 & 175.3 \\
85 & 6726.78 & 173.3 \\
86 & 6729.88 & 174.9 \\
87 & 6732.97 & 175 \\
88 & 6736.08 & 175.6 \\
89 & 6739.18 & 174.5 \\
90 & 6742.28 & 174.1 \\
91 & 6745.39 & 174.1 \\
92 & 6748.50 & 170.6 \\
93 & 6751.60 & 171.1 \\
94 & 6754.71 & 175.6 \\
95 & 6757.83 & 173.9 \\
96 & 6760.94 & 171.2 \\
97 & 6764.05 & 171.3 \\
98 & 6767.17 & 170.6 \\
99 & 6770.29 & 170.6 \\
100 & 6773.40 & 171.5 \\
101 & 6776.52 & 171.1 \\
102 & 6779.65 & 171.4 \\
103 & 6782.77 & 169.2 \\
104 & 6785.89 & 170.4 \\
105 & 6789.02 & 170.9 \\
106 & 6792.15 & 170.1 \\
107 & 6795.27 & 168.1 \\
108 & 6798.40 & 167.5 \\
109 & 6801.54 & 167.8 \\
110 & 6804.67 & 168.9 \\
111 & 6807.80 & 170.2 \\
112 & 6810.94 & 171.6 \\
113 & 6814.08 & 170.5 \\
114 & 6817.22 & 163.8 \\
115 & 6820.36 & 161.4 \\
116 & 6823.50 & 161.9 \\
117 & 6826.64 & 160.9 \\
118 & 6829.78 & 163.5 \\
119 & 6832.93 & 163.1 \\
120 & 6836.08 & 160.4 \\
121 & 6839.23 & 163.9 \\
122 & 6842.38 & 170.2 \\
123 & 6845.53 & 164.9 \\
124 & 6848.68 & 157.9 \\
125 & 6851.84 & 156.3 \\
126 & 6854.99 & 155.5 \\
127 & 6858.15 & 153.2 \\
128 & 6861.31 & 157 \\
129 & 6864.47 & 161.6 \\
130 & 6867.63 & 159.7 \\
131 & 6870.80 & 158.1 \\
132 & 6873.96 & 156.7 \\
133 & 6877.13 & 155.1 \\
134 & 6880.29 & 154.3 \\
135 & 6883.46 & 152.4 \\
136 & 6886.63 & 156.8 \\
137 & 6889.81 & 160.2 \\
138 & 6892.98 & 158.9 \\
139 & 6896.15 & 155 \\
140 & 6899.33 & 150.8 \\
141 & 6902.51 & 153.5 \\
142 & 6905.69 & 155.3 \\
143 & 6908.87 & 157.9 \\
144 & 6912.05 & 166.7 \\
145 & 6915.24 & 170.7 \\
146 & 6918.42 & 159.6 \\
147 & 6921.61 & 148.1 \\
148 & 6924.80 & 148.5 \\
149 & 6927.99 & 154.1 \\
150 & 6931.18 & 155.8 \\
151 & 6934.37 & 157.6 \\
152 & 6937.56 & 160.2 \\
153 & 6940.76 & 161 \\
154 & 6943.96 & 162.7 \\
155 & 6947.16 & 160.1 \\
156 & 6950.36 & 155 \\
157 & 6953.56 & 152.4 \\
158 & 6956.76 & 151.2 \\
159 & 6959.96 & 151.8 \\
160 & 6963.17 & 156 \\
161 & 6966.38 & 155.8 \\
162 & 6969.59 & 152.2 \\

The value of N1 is 6579.71 angstroms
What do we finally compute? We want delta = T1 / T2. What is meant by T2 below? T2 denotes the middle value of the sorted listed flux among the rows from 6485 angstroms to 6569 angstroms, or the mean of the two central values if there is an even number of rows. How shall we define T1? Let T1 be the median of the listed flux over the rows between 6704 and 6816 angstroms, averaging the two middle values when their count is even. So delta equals 0.97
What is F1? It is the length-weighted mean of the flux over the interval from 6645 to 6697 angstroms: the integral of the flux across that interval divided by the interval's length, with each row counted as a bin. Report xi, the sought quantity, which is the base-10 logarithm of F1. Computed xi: 2.25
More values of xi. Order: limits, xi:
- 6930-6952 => 2.20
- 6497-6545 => 2.24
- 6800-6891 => 2.21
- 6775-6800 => 2.23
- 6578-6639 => 2.24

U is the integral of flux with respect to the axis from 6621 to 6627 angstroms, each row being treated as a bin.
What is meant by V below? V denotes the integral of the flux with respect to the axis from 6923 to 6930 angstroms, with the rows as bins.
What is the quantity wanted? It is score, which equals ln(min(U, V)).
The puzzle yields 6.95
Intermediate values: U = 1042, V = 1060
